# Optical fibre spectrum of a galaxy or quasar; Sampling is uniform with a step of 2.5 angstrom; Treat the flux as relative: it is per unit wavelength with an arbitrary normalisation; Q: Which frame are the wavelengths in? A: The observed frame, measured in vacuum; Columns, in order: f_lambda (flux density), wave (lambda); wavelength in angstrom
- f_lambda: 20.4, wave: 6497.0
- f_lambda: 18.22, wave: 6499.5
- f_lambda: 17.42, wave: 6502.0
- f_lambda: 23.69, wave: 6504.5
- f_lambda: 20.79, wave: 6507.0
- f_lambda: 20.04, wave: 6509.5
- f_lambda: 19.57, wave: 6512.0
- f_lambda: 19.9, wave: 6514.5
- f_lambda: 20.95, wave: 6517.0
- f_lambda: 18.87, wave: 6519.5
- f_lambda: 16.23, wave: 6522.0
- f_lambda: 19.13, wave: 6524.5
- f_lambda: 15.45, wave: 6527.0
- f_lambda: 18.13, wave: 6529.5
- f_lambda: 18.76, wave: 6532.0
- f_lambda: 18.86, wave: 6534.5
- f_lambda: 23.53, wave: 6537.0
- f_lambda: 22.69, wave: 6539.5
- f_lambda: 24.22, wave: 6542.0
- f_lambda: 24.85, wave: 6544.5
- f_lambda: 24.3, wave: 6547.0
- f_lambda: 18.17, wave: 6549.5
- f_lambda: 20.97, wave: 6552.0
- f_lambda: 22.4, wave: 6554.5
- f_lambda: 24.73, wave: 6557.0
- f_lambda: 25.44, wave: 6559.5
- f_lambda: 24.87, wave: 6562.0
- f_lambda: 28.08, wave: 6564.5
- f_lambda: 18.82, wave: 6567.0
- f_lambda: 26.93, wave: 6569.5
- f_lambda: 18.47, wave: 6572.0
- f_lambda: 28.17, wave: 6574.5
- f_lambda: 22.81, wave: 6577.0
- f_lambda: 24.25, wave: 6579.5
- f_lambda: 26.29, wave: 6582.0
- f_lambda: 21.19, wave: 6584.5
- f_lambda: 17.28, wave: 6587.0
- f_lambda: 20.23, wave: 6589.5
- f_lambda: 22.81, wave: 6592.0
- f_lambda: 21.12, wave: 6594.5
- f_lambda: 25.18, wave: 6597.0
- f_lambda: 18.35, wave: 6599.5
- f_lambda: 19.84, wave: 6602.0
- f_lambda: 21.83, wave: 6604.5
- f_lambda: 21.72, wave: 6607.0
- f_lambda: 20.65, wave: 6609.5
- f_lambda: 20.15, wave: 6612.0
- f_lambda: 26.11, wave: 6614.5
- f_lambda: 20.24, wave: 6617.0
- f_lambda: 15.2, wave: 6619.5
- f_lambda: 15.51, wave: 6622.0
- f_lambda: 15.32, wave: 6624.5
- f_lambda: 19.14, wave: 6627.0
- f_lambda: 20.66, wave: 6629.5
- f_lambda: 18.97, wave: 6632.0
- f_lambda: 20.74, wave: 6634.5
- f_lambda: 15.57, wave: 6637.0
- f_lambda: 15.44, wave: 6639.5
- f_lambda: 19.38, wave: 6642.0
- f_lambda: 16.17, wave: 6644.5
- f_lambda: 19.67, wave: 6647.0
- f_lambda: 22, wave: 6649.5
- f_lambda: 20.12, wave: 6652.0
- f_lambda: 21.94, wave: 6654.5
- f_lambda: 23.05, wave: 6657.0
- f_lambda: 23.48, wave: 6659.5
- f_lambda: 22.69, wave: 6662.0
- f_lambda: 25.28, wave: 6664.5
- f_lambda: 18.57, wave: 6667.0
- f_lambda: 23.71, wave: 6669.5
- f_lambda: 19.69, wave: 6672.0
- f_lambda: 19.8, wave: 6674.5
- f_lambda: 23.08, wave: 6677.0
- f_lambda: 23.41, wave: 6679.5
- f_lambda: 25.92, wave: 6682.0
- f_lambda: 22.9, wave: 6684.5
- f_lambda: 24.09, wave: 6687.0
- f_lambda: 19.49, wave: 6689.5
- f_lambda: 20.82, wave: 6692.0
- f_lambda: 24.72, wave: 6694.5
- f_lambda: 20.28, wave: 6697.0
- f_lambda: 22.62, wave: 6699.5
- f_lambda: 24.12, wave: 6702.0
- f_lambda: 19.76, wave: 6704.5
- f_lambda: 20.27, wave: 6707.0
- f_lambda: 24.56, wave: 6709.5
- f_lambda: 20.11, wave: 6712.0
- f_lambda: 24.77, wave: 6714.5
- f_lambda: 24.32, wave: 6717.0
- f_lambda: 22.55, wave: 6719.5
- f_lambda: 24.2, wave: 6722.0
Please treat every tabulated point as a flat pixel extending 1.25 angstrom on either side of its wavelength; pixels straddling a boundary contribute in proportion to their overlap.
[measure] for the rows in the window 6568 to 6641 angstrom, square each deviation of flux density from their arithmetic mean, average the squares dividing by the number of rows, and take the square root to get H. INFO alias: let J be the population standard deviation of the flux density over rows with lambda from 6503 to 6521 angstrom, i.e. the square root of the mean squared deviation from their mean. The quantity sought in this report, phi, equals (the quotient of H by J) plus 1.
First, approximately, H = 3.57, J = 1.44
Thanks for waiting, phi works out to 3.5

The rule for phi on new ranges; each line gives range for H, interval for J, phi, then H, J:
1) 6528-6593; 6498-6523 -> 2.6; 3.18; 1.97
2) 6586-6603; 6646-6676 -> 2.3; 2.47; 1.98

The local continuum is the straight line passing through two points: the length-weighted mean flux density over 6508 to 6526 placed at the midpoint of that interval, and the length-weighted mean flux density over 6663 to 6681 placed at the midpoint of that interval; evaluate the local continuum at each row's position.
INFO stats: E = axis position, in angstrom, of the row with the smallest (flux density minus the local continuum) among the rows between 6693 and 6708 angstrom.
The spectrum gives 6704.5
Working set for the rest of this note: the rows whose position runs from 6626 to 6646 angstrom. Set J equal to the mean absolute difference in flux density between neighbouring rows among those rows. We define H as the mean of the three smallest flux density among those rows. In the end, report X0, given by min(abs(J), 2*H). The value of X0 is 2.5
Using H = 15.7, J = 2.5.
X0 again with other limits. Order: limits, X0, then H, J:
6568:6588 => 5.1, 19.0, 5.1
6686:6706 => 3.2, 19.8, 3.2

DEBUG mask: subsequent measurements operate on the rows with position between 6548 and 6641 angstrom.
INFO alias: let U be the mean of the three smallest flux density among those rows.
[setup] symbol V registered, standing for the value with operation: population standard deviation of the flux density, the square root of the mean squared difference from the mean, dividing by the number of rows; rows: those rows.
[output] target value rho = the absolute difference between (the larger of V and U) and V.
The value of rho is 12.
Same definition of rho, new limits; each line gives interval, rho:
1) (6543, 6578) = 15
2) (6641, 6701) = 16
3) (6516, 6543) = 14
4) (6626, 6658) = 13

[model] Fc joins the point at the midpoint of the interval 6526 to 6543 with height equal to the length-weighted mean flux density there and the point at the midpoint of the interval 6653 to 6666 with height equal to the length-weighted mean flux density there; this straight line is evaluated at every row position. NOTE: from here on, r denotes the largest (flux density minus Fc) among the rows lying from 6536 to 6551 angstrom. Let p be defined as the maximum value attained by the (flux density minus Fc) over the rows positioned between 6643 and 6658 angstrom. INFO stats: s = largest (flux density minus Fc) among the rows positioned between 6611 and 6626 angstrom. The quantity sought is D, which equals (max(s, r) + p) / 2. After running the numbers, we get 2.2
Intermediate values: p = 0.0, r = 4.4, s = 4.0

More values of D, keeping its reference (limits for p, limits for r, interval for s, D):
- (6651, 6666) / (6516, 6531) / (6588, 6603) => 2.8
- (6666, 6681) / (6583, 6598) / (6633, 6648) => 1.9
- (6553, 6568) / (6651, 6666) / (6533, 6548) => 5.8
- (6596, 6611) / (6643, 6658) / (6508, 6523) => 2.3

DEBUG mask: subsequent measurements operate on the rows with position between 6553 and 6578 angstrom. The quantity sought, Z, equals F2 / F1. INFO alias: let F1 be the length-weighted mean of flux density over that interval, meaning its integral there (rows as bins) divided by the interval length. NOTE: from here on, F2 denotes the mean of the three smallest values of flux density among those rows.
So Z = 0.827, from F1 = 24.1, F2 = 19.9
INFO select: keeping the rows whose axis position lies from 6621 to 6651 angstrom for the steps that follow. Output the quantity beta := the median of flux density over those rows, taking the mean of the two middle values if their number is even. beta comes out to 19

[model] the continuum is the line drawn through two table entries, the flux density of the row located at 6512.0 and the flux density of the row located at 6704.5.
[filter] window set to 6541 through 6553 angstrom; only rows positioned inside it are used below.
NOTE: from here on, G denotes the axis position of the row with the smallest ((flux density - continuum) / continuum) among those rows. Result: 6549.5 angstrom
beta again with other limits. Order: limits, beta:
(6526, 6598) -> 23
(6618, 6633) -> 17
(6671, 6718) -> 23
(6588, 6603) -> 21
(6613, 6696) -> 21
